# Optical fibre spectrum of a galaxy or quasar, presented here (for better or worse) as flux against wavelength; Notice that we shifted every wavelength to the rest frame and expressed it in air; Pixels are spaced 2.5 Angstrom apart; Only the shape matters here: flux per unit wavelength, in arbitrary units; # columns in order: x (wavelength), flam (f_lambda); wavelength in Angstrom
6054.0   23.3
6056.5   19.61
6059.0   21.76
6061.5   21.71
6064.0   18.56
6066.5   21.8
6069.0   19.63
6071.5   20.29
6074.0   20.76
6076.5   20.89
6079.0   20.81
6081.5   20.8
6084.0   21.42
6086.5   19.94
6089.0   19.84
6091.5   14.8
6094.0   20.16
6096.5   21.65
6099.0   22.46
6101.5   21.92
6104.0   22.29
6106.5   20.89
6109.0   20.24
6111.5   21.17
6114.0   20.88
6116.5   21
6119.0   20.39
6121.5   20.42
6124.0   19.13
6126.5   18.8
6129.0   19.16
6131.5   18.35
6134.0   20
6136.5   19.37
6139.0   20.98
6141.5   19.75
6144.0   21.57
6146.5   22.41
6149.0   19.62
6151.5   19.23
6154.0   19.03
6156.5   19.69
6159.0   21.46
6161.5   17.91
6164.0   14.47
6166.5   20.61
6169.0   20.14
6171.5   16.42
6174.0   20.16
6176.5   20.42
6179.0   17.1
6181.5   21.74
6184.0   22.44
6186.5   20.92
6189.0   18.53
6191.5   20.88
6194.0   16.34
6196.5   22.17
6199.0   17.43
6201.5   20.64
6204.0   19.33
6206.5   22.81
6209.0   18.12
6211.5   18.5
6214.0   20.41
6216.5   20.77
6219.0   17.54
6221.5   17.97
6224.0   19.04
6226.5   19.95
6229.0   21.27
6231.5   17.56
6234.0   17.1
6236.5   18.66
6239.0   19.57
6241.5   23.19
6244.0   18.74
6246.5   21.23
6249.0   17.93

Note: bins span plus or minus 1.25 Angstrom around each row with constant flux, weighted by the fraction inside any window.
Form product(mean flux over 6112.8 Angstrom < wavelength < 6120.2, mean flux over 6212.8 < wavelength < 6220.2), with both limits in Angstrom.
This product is 406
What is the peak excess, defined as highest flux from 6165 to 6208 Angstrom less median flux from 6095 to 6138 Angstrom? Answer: 2.4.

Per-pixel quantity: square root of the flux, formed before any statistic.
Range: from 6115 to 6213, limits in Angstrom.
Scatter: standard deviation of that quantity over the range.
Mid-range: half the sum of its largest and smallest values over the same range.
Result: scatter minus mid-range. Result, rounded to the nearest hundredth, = -4.08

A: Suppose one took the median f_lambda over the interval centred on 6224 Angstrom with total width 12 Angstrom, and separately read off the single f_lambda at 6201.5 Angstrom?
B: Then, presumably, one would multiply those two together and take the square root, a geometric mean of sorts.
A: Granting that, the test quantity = 19.8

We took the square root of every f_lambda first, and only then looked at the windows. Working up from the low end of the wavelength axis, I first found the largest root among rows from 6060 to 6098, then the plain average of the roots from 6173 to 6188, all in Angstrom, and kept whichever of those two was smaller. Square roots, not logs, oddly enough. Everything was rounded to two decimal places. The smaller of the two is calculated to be 4.52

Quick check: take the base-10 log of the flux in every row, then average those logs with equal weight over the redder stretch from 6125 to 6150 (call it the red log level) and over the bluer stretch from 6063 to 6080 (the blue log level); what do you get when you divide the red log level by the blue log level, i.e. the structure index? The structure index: 0.99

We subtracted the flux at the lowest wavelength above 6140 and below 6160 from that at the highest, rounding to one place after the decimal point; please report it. 1.7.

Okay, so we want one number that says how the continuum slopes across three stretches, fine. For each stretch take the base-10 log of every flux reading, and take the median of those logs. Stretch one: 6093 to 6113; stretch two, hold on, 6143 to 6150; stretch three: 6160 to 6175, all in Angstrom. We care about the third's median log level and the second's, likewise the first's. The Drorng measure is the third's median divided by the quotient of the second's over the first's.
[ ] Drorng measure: 1.275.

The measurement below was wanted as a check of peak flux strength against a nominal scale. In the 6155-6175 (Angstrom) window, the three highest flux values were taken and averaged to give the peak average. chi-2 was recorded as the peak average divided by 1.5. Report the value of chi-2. 13.8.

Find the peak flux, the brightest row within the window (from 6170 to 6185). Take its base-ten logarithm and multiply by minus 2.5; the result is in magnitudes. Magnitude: -3.38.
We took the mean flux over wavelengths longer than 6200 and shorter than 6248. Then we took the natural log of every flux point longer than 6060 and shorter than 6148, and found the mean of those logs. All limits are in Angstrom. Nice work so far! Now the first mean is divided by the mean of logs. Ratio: 6.50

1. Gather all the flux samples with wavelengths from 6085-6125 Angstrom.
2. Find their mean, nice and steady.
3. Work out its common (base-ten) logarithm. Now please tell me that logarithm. 1.31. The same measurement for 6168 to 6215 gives 1.29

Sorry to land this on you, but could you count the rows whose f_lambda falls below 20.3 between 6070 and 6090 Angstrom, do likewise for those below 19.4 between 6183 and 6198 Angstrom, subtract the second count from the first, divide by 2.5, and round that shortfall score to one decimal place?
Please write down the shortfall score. 0.4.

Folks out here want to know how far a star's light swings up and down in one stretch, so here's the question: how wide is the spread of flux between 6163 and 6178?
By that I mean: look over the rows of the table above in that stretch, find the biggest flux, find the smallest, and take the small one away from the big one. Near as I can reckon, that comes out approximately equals 6.1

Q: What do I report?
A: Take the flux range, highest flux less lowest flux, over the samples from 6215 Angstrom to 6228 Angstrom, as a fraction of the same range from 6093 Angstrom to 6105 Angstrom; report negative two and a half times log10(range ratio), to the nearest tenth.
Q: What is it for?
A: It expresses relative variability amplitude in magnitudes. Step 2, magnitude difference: -0.4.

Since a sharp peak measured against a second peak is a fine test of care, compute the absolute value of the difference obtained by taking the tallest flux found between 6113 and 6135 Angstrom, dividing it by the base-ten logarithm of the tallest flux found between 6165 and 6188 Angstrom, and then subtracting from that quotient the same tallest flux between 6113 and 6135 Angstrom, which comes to 5.46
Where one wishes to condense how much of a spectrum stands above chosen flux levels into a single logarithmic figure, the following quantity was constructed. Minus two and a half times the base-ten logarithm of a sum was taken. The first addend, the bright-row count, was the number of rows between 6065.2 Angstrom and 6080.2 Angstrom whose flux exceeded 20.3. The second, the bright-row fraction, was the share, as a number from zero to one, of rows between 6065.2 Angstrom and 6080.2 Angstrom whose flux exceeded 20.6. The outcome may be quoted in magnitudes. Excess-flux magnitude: -1.7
